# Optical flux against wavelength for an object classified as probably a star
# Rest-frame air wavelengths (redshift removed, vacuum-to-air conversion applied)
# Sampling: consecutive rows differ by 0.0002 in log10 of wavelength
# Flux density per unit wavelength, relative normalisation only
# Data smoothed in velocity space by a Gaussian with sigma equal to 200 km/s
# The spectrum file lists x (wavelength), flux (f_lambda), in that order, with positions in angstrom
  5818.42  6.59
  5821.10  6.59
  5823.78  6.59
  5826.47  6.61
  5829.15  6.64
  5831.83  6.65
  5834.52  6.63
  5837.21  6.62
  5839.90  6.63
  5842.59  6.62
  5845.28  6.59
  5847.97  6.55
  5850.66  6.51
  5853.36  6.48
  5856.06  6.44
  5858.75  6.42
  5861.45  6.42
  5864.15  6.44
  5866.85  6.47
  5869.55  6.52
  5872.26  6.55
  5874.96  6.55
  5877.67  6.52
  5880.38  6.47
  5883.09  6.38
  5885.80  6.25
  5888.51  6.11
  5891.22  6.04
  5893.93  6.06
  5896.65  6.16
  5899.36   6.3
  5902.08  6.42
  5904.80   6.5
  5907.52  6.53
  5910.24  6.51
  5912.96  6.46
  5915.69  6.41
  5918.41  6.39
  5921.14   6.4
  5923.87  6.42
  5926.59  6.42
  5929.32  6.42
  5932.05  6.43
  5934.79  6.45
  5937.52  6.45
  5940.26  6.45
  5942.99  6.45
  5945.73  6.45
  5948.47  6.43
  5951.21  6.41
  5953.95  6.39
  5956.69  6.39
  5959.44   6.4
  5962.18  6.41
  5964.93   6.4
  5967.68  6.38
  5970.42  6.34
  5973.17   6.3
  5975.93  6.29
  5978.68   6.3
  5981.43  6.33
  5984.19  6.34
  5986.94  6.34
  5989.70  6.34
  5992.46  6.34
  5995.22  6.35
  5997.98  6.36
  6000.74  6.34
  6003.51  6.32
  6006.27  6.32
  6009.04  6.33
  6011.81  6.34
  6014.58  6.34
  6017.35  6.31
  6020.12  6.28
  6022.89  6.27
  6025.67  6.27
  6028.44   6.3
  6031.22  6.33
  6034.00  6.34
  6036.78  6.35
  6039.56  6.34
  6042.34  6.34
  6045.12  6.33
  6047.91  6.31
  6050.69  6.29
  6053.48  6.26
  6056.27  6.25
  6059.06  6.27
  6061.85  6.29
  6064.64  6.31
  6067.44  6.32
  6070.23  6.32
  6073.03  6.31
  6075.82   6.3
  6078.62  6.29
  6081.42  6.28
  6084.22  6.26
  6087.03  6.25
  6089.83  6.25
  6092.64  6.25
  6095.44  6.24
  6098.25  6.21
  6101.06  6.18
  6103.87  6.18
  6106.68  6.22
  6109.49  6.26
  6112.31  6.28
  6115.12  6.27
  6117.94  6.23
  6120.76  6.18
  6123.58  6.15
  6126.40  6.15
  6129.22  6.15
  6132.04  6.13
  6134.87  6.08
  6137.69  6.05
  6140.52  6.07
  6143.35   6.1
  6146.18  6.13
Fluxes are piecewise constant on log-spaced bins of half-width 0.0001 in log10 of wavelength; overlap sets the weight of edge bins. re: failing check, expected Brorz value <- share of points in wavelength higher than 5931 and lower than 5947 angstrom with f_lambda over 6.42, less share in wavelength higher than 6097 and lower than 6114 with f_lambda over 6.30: 1.0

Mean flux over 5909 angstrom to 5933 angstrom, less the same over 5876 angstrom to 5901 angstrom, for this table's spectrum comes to 0.17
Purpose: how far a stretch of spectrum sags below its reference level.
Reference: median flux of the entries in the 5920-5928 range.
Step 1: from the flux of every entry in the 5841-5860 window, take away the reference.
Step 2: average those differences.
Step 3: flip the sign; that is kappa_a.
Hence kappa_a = -0.10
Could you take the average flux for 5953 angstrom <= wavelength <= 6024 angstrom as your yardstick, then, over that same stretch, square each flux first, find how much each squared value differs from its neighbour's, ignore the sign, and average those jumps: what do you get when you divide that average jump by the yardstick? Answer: 0.027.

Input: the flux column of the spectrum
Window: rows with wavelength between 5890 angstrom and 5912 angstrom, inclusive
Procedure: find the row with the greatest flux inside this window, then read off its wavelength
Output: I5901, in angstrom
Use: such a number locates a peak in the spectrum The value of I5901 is 5907.52 angstrom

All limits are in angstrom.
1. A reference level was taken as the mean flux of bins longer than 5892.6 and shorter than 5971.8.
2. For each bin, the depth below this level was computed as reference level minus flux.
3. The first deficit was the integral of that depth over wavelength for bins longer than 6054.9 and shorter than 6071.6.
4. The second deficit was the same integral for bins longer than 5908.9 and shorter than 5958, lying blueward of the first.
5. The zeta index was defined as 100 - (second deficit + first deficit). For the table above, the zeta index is 100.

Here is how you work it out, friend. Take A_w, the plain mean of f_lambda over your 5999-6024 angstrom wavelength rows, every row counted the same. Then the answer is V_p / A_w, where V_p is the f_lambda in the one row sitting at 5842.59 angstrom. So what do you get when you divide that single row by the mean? 1.05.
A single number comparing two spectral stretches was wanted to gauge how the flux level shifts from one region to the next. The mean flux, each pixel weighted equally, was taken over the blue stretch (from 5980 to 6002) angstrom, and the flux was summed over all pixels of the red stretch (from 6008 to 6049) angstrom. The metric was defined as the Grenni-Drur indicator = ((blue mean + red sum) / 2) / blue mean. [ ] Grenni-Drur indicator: 8.0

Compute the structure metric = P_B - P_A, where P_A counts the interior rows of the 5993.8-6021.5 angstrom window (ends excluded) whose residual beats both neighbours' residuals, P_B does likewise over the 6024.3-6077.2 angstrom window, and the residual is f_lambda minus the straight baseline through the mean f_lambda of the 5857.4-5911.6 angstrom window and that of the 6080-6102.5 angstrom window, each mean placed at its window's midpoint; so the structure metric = 1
